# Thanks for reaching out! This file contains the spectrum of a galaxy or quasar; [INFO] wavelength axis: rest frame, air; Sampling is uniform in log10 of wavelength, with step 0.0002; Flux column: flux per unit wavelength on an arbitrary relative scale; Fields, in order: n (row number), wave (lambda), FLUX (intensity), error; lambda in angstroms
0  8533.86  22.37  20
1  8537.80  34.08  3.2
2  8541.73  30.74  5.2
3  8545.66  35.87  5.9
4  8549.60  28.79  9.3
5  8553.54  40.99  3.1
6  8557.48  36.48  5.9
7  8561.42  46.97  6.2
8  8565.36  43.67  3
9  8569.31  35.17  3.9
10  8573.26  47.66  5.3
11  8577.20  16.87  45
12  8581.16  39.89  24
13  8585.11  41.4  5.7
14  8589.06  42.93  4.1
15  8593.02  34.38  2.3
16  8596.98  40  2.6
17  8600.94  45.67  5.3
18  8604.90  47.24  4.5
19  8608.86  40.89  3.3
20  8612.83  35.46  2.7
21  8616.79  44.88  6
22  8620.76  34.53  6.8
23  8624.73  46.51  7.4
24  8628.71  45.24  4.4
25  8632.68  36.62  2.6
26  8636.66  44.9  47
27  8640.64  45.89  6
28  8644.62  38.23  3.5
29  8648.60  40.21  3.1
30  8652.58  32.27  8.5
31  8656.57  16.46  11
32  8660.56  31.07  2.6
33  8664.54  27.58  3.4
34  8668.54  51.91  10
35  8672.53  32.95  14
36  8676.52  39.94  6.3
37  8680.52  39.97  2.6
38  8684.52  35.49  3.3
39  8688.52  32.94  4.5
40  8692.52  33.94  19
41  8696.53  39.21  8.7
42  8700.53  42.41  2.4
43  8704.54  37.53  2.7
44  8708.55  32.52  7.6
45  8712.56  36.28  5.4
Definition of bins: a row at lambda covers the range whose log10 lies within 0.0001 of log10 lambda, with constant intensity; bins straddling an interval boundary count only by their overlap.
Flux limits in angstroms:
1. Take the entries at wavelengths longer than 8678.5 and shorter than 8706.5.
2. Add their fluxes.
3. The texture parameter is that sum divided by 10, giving 26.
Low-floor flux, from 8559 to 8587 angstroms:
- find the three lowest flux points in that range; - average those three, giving 31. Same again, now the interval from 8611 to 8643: 36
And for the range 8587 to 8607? 39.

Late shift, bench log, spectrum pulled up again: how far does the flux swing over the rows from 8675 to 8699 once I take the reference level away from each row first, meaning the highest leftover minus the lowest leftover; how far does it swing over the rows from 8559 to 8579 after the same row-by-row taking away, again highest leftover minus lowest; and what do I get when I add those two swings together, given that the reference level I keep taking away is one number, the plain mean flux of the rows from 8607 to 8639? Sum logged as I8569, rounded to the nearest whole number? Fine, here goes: 38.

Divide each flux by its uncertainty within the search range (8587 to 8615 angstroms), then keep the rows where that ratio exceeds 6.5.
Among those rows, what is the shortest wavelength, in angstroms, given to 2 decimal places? 8589.06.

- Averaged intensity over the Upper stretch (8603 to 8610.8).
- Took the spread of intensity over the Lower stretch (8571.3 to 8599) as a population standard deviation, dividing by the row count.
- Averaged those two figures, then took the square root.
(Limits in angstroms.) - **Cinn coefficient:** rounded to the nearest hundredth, 5.16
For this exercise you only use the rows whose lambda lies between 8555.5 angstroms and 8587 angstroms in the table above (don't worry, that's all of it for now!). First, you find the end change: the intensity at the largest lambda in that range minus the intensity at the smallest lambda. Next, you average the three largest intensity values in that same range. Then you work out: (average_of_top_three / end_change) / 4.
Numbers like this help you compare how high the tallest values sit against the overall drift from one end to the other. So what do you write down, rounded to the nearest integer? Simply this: 2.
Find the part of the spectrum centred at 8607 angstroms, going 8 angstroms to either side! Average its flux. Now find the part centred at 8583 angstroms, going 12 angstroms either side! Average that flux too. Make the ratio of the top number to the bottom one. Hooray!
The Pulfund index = 1.14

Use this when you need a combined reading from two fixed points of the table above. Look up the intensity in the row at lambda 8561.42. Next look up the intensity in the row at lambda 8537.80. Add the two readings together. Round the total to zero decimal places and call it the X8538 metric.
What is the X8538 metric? 81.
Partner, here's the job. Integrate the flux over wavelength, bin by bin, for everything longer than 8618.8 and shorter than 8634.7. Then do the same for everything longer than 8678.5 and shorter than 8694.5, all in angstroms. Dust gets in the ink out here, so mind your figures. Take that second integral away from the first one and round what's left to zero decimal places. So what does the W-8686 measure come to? 78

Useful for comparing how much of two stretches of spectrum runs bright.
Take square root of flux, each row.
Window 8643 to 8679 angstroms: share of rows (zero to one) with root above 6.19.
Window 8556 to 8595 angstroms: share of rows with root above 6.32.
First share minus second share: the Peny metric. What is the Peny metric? -0.2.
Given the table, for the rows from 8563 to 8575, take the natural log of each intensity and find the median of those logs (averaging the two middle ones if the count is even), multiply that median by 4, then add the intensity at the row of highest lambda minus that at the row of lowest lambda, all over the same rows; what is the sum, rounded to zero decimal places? 19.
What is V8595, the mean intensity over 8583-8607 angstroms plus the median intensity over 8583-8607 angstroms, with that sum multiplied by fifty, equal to 4205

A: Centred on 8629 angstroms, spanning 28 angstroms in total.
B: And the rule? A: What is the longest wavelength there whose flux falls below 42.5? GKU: 8632.68 angstroms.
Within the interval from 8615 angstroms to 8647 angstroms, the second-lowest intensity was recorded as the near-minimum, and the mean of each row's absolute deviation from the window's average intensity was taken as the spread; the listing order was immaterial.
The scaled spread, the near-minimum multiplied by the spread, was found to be 155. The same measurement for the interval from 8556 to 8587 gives 238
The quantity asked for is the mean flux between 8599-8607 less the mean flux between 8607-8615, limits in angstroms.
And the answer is 8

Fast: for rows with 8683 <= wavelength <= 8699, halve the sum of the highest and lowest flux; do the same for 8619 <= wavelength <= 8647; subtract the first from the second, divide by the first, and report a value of 0.12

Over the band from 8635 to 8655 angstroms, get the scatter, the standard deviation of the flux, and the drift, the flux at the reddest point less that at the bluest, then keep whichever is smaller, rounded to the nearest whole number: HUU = -13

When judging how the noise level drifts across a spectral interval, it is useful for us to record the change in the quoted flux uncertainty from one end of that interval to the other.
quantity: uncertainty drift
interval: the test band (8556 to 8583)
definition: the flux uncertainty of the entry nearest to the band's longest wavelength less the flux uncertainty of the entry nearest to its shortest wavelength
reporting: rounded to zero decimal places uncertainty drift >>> 18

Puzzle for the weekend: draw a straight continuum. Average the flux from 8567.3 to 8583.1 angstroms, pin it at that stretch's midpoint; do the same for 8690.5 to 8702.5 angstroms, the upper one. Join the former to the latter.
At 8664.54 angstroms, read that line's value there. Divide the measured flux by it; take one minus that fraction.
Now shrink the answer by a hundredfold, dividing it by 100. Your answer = 0.003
